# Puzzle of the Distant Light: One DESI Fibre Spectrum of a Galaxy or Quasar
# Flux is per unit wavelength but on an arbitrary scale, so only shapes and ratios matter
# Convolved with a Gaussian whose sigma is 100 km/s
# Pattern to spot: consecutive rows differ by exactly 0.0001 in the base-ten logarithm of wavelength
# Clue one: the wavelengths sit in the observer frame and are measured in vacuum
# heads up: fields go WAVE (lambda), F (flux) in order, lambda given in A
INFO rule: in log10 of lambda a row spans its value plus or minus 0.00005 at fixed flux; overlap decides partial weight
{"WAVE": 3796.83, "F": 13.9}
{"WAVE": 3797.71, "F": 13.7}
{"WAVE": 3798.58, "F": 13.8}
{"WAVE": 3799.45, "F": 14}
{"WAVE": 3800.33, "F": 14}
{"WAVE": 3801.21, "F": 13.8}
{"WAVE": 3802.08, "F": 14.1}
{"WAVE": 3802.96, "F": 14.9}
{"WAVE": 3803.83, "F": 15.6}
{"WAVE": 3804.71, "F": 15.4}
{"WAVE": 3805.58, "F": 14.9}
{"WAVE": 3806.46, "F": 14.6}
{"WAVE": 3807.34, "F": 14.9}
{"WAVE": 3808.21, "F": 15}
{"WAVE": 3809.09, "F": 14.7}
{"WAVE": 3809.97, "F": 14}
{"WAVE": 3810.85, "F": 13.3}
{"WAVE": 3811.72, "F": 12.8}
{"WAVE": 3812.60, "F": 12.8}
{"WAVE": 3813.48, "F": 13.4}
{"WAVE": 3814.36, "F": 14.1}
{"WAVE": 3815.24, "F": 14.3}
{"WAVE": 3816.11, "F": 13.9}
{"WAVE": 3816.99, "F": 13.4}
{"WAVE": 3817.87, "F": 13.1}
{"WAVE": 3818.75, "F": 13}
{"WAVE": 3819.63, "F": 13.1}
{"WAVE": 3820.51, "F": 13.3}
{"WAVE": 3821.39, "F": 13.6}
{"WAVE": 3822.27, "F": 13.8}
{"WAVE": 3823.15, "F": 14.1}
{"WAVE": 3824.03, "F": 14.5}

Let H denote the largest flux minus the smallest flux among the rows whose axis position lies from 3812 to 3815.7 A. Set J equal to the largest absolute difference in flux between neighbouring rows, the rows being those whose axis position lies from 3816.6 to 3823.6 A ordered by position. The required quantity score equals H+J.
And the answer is 1.8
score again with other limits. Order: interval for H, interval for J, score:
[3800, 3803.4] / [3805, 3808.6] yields 1.4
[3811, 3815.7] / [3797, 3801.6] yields 1.7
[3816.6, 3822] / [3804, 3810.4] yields 1.3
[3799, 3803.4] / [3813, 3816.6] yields 1.8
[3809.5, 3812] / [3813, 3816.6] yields 1.9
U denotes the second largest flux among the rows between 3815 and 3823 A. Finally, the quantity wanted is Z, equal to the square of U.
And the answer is 193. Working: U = 13.9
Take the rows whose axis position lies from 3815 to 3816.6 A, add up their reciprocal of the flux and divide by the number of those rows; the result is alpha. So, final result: 0.0709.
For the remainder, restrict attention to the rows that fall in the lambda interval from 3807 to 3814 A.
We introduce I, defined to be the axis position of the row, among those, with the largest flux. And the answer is 3808.21 A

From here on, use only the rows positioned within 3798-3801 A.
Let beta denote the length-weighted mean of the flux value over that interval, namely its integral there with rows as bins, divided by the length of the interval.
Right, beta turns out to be 13.9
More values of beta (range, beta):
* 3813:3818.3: 13.7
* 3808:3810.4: 14.5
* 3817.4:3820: 13.1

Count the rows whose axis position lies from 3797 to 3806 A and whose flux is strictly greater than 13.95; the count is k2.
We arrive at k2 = 7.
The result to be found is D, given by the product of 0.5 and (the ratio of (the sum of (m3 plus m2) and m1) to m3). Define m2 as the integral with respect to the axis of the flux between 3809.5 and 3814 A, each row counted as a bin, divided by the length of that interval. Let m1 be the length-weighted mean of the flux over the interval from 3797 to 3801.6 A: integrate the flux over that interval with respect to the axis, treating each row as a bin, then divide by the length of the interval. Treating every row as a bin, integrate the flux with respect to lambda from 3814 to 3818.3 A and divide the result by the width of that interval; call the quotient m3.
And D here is 1.48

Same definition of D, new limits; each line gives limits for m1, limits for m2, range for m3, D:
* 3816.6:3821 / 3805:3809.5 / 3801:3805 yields 1.45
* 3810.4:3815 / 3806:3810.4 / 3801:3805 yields 1.44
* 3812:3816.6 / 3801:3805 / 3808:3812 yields 1.52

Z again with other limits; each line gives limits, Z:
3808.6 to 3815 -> 199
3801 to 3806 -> 237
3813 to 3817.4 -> 199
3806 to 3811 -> 222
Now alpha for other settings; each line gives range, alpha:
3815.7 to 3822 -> 0.0750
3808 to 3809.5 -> 0.0673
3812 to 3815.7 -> 0.0734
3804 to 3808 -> 0.0669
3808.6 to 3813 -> 0.0742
